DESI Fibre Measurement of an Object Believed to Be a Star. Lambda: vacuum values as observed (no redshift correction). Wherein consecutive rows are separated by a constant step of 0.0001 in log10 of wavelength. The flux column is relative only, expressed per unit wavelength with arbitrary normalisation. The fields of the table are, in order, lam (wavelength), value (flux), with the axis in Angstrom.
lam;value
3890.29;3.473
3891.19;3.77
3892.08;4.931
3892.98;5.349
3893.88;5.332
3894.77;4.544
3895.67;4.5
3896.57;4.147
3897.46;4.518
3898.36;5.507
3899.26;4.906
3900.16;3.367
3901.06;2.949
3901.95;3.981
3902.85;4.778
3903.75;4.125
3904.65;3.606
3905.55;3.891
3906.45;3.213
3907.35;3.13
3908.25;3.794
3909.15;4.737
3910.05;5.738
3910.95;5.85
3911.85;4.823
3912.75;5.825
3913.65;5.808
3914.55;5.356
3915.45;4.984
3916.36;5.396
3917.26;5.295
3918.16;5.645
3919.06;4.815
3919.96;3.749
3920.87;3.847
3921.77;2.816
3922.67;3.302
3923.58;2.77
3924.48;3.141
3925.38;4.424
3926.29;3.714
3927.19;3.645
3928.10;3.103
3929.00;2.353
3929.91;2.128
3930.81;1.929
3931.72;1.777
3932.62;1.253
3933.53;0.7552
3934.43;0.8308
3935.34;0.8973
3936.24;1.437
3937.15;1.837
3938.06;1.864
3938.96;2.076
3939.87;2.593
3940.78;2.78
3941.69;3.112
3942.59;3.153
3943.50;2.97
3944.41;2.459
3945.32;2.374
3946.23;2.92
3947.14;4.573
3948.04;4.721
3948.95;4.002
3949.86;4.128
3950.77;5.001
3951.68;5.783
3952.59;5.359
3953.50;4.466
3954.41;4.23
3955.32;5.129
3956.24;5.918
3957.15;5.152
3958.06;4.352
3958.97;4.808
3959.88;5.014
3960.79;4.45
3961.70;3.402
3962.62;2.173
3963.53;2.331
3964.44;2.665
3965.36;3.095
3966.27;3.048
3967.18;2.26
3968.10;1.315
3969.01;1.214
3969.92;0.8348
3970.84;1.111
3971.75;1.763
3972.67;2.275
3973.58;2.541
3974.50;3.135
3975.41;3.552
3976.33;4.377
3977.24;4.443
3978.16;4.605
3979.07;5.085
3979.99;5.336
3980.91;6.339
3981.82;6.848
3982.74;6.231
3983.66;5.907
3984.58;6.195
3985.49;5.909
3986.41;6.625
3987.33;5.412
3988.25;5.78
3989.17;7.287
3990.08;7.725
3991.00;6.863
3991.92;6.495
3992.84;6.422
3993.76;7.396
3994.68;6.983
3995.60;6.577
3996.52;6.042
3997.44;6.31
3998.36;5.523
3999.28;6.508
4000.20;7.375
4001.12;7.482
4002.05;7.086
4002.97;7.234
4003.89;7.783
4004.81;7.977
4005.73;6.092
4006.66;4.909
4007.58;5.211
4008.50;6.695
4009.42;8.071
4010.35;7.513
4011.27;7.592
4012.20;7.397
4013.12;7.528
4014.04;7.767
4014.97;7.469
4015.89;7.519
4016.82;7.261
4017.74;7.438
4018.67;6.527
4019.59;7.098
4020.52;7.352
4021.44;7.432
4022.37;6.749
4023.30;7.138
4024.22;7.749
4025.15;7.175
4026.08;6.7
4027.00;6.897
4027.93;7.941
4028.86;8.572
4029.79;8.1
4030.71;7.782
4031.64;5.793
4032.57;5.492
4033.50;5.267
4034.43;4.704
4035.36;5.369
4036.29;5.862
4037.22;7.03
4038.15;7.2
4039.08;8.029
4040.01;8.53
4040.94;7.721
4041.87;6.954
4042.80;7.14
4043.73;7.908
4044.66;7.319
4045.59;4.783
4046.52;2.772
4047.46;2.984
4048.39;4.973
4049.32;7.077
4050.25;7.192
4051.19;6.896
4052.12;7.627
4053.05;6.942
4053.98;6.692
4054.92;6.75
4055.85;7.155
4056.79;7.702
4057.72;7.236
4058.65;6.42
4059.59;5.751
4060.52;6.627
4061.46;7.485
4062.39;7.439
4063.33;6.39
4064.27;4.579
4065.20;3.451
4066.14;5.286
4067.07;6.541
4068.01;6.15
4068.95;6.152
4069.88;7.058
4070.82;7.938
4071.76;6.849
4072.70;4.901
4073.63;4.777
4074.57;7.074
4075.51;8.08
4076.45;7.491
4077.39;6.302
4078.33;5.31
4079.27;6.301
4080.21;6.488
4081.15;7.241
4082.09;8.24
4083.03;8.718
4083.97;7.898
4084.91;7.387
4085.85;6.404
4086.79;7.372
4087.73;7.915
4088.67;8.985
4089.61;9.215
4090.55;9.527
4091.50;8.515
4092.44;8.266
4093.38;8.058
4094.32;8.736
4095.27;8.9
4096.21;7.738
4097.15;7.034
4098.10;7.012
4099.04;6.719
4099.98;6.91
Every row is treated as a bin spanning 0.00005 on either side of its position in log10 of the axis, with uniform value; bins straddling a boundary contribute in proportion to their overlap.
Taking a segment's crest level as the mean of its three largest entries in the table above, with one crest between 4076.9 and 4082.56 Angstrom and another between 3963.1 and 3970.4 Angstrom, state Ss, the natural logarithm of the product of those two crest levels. 3.07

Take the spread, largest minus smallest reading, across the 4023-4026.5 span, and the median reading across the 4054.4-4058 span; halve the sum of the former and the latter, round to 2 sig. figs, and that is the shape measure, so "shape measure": 4.1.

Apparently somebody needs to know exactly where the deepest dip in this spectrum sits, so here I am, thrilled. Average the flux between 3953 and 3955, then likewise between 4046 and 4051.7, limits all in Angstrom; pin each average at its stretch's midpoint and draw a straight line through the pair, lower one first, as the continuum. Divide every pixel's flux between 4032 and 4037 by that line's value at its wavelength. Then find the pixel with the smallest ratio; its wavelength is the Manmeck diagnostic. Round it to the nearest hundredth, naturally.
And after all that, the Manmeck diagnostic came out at 4034.43 Angstrom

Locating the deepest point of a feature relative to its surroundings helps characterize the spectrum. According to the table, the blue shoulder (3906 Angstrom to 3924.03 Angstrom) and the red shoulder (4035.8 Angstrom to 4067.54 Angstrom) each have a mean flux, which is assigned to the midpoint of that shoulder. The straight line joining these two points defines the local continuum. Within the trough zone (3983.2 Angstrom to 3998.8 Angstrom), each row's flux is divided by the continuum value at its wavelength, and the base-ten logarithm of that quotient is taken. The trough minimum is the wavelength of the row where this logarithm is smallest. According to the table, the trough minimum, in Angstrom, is 3998.36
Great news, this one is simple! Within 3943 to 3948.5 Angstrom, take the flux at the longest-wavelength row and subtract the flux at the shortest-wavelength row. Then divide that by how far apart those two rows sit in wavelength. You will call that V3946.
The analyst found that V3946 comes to 0.39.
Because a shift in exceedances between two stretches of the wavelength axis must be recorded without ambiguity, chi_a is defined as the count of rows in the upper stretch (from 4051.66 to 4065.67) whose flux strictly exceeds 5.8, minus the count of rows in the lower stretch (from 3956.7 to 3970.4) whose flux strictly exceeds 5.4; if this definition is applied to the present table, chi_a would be 12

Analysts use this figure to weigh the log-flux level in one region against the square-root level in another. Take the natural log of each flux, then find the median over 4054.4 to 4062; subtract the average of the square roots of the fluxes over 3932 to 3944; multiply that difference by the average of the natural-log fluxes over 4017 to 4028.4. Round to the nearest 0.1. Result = 1.1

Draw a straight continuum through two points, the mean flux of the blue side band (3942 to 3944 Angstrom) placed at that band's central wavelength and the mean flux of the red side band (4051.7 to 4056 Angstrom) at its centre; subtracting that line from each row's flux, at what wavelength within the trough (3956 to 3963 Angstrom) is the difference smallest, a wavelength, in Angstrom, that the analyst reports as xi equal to 3962.62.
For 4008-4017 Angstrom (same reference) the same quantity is 4008.50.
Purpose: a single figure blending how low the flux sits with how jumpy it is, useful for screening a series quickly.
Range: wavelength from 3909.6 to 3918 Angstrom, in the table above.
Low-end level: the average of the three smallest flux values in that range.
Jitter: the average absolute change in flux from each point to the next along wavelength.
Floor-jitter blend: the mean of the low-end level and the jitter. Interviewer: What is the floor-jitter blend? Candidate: 2.74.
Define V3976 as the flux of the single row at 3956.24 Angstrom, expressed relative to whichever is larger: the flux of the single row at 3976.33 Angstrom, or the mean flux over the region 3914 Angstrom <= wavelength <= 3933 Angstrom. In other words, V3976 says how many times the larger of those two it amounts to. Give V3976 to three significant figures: 1.35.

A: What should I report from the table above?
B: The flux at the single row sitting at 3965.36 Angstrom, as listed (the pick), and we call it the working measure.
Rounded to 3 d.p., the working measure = 3.095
